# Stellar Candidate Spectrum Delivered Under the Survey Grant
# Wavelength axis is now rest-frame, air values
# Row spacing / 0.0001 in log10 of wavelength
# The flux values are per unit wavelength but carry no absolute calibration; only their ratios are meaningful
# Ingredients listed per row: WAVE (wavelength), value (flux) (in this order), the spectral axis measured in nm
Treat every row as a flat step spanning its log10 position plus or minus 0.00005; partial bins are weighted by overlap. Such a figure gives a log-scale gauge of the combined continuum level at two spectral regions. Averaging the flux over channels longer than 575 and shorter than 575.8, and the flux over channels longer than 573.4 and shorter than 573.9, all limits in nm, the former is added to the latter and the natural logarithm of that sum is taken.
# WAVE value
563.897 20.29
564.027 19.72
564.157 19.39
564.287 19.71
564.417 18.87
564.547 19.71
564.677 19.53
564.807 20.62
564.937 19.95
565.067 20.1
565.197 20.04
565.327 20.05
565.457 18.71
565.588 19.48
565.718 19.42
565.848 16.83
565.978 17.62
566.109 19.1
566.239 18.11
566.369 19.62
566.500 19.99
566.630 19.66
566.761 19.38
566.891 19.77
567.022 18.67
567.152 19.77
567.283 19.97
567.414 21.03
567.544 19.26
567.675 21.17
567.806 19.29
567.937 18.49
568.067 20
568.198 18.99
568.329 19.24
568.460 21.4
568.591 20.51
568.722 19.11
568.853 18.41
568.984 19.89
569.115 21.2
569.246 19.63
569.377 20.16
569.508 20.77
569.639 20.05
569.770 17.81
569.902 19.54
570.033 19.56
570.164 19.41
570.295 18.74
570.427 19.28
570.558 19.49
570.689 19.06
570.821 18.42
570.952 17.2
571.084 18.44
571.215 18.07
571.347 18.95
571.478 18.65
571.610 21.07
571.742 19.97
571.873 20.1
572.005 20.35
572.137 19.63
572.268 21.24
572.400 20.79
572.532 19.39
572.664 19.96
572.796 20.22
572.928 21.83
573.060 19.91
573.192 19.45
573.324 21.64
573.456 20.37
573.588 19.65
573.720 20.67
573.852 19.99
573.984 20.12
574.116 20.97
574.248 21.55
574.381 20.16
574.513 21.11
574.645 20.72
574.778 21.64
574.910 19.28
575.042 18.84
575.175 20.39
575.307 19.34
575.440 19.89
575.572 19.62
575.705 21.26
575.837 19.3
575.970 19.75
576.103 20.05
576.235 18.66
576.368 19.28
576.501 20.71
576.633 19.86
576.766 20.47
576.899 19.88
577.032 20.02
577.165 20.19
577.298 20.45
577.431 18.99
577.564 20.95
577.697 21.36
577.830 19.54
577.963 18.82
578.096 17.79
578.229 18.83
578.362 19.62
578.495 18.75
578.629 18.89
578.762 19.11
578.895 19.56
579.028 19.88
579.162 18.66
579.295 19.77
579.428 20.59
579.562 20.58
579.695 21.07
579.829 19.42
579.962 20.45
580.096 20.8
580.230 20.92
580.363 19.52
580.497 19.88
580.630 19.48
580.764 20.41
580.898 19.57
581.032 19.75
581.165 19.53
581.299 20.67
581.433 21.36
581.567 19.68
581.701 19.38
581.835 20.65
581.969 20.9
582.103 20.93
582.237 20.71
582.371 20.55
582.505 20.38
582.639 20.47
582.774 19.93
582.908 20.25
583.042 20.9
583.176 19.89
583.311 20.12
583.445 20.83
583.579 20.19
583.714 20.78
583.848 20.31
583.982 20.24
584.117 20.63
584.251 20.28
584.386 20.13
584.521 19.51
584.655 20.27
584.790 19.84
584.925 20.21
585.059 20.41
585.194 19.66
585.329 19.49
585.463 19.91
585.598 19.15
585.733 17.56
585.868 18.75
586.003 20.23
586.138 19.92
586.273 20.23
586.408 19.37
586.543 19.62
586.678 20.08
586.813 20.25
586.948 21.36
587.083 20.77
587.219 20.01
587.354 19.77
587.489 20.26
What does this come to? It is 3.69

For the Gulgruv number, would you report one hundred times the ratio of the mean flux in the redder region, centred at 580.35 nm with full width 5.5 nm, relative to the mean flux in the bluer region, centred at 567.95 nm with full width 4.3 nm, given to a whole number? 102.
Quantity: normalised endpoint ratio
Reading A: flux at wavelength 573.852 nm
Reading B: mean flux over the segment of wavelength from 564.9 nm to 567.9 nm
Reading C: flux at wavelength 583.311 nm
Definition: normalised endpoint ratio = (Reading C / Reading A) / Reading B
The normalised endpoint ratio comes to 0.052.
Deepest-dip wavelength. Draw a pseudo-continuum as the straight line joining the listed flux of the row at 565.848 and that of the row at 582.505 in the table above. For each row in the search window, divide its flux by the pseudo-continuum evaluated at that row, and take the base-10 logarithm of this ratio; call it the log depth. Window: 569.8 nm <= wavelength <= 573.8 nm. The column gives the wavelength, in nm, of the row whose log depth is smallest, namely 570.952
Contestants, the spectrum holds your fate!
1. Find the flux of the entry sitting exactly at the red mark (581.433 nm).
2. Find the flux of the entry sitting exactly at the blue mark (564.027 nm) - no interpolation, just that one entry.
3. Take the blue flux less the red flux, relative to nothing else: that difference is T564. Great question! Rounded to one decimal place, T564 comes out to -1.6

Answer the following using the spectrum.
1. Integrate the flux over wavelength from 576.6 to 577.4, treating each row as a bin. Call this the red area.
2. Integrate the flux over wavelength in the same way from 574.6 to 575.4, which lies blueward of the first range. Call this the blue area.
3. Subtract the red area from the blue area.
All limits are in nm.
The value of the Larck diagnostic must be -0.1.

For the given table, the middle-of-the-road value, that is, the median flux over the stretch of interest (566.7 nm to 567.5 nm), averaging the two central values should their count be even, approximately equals 19.8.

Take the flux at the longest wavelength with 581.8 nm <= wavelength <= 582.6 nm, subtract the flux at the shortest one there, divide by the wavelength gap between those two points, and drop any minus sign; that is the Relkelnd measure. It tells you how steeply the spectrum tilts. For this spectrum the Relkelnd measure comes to 0.40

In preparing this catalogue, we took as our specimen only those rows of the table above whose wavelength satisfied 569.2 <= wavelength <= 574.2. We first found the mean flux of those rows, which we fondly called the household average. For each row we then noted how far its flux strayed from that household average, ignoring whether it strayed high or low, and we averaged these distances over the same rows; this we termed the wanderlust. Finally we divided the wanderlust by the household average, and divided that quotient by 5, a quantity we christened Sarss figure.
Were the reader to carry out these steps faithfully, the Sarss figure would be 0.0079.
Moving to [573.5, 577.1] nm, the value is 0.0062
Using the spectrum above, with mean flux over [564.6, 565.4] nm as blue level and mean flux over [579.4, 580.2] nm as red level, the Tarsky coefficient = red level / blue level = 1.02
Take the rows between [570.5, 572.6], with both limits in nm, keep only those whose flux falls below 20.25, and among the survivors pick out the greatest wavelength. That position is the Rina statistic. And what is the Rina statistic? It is 572.532 nm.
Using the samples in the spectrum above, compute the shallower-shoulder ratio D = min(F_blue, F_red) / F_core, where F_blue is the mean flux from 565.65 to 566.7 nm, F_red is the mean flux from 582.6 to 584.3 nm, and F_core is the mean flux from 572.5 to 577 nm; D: 0.93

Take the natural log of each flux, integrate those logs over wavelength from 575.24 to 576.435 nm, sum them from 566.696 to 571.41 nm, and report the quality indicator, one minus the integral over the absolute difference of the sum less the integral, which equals 0.97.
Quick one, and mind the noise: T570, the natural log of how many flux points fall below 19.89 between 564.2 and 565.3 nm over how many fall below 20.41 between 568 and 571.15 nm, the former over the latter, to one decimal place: -1.6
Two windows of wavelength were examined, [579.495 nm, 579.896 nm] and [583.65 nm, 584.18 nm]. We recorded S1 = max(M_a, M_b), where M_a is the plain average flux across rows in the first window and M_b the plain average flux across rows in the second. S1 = 20.5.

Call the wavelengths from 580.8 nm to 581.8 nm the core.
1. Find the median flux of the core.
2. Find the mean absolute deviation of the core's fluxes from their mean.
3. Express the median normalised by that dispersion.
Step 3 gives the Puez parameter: 34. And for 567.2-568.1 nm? 27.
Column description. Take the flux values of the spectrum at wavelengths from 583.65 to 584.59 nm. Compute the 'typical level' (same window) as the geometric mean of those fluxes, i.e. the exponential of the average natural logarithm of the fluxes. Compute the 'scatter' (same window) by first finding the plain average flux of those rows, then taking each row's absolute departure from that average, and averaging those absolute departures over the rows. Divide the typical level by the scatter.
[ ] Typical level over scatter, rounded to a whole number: 77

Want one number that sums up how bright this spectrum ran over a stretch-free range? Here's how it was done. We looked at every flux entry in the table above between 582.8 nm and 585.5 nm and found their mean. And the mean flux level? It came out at 20.2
